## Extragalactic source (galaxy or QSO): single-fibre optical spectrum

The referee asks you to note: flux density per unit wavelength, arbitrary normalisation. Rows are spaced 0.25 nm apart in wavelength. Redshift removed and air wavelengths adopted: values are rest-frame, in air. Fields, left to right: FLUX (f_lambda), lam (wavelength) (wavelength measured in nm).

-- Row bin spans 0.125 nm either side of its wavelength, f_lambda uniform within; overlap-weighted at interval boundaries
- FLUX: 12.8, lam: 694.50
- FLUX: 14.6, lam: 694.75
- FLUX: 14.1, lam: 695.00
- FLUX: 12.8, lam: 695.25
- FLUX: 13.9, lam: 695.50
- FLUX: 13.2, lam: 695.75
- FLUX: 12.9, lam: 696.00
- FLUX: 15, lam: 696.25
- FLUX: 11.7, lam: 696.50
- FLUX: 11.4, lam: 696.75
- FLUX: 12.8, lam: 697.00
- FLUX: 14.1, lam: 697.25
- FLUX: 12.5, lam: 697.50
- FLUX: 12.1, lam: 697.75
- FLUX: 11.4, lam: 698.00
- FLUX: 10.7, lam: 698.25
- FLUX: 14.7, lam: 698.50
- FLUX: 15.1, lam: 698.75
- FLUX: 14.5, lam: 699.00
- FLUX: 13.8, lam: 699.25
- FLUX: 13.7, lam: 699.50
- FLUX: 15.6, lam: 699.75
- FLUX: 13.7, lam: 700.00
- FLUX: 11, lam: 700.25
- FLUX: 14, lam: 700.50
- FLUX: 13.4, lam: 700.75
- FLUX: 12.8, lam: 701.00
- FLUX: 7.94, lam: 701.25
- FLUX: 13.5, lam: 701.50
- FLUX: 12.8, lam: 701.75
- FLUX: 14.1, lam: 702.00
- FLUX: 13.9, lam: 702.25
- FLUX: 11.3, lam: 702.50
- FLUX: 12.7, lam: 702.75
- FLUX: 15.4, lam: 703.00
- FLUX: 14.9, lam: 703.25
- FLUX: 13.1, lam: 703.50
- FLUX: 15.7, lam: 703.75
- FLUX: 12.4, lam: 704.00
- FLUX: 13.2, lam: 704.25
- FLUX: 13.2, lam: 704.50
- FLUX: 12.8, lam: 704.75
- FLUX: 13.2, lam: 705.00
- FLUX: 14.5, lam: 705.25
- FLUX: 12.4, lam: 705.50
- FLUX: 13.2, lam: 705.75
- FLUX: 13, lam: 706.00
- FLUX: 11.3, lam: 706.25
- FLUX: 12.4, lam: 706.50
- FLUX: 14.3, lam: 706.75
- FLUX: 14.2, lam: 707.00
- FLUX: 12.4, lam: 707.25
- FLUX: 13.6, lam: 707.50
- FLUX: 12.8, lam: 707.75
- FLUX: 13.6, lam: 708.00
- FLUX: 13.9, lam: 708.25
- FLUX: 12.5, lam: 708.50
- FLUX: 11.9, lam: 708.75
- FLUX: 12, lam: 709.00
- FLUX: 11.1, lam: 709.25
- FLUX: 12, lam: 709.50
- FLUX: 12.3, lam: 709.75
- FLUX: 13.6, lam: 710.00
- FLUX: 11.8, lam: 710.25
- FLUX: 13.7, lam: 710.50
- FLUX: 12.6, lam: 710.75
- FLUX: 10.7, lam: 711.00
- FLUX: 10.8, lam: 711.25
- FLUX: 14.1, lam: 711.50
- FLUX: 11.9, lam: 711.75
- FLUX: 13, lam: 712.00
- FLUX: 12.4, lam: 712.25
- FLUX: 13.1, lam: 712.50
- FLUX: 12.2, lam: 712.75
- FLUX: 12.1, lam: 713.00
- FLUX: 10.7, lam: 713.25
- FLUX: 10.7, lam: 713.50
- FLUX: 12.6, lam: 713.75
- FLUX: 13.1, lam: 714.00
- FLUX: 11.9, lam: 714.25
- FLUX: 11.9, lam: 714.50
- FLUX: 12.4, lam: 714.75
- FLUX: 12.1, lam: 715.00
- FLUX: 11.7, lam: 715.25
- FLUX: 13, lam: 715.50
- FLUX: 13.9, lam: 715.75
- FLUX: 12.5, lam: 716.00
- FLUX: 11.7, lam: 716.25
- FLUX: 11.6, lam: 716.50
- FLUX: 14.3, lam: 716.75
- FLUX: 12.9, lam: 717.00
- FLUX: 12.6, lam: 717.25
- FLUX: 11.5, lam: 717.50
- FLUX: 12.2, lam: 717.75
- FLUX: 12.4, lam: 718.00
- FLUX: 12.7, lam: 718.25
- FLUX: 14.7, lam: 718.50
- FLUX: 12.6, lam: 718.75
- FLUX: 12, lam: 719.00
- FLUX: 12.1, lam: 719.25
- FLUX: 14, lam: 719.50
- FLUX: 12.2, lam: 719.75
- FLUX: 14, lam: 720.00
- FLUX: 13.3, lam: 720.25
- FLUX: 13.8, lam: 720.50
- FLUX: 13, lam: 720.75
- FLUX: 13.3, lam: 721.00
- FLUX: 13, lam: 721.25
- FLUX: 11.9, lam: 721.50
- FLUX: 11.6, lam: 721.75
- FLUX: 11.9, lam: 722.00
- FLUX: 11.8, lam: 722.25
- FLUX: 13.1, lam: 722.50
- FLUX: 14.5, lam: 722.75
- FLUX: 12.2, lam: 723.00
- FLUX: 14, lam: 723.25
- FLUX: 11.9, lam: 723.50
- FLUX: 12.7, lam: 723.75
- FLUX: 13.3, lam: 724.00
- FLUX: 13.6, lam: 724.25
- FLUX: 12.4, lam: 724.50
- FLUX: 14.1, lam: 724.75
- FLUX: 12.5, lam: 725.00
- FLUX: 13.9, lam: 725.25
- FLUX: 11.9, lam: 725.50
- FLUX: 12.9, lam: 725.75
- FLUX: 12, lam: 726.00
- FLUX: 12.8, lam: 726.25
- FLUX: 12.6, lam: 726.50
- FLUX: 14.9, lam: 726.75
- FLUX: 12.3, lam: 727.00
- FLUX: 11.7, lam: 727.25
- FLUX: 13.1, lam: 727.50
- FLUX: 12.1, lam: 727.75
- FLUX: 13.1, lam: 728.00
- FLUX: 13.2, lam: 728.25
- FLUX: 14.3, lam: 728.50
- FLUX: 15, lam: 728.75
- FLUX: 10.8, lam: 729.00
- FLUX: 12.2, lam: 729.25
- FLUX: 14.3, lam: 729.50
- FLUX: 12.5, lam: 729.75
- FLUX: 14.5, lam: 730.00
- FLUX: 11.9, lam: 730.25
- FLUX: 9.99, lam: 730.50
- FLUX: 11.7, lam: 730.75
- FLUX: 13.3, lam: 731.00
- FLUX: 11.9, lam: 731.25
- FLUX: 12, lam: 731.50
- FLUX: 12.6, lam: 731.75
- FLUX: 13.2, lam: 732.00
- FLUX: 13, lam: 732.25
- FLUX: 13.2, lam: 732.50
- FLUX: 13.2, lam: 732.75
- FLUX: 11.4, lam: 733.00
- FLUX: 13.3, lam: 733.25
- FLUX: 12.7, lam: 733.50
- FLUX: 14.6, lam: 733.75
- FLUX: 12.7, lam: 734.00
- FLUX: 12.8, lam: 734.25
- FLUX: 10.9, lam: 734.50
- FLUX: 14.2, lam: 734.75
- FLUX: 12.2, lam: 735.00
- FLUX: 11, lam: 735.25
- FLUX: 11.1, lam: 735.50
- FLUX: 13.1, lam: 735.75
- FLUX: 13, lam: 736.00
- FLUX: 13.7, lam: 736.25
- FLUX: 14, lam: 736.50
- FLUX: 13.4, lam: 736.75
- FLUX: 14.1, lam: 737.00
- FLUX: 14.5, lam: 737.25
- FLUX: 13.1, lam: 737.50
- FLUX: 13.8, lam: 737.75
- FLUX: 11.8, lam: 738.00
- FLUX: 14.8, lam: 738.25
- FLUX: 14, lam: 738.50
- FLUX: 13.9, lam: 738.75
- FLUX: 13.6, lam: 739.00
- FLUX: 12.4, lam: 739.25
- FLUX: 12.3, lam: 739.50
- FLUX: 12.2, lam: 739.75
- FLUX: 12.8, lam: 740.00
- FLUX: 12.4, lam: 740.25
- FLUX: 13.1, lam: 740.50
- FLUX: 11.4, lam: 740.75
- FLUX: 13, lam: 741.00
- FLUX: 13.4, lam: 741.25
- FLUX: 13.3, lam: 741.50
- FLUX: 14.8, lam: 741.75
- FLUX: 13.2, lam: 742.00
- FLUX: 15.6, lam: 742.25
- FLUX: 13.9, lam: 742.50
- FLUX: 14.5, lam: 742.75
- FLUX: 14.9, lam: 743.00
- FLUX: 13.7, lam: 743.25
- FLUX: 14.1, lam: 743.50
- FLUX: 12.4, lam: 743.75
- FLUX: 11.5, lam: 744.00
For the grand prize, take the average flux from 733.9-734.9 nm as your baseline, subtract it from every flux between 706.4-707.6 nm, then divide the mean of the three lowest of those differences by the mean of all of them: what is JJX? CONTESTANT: 0.2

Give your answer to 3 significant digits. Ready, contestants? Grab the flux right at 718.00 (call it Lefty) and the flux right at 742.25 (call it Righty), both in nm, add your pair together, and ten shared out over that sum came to 0.357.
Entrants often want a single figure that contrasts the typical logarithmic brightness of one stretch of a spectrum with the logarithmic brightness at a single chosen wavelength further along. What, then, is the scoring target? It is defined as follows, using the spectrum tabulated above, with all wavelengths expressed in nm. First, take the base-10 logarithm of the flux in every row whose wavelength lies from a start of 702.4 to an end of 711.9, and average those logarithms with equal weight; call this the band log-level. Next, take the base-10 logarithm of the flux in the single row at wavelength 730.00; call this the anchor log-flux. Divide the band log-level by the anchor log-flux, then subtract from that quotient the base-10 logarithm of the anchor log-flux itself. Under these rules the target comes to 0.89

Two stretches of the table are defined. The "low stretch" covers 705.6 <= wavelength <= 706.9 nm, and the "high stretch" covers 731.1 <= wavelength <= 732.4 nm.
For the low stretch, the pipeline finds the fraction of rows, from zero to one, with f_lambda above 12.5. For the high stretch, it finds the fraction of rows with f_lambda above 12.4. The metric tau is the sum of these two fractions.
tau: 1.20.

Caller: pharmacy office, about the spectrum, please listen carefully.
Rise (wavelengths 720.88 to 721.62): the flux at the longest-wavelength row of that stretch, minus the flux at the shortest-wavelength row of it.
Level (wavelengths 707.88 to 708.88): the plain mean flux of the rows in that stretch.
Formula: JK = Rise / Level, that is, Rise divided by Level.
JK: -0.11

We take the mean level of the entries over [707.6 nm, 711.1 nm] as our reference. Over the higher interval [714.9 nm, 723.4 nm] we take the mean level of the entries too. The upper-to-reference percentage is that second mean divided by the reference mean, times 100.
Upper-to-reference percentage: 102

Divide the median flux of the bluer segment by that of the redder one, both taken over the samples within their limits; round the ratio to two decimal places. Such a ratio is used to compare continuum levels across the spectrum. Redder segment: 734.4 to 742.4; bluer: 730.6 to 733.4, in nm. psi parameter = 0.99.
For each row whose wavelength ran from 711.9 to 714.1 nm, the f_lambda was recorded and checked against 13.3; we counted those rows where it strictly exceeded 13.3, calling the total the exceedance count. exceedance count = 0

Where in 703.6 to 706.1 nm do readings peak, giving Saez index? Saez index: 703.75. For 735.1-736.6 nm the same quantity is 736.50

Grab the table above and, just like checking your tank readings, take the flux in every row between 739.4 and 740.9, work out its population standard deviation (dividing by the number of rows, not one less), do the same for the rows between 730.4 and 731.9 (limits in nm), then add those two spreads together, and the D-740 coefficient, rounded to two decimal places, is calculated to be 1.54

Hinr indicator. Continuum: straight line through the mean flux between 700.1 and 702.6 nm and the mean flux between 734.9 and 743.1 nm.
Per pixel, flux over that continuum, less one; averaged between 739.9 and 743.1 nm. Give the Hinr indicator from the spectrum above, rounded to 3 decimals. 0.017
